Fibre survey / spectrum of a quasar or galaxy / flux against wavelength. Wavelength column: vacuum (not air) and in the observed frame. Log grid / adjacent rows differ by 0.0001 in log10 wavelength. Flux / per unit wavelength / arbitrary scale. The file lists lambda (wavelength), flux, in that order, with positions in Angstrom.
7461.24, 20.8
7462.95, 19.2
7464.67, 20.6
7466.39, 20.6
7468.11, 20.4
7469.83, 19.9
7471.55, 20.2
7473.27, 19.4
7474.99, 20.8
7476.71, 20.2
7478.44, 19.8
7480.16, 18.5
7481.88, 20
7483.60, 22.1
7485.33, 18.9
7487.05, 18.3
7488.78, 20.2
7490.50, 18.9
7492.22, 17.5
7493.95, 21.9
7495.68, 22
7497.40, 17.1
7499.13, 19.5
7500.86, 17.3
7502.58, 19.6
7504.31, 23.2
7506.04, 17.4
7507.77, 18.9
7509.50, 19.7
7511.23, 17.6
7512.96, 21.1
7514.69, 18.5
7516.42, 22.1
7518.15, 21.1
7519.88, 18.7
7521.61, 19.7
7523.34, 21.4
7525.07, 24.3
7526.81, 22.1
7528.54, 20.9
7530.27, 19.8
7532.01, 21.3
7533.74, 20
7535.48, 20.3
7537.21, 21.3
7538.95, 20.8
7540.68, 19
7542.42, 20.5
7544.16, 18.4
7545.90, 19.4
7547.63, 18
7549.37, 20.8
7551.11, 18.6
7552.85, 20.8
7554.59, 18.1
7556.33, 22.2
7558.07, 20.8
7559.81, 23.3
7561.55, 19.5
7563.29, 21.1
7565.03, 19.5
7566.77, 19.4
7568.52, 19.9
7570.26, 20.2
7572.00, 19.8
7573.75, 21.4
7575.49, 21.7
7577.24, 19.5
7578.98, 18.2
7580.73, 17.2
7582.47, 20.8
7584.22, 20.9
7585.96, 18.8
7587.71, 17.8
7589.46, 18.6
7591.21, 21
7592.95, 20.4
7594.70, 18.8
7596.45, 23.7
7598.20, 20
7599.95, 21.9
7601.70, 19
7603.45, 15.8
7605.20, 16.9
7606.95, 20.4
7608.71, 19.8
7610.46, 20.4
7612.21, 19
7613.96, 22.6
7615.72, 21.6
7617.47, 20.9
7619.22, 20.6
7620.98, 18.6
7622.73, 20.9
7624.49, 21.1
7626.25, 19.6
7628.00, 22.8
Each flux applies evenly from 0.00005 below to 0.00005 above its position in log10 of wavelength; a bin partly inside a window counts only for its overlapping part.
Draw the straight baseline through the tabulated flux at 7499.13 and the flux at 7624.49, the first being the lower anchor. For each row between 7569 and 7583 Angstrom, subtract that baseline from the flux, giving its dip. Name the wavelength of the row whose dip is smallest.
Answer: 7580.73 Angstrom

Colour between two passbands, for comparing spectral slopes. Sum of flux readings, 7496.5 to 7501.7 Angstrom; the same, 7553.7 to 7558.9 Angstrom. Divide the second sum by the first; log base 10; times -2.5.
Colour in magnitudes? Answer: -0.14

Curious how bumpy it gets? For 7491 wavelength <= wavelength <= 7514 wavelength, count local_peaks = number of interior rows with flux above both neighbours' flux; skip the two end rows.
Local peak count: 4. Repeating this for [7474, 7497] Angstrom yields 2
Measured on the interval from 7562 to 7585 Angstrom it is 2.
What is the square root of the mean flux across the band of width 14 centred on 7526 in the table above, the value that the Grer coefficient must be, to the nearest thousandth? 4.585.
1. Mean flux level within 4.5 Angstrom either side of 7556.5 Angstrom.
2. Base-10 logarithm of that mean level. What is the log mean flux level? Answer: 1.32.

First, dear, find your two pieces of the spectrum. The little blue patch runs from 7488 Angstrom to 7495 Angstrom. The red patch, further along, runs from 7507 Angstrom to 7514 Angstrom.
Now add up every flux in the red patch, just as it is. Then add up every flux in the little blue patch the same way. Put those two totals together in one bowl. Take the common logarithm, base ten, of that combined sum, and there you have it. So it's 2.19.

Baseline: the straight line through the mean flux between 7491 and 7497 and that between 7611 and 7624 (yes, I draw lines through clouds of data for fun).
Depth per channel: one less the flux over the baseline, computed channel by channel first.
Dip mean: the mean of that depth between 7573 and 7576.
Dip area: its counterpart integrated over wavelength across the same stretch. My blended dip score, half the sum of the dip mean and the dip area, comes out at -0.11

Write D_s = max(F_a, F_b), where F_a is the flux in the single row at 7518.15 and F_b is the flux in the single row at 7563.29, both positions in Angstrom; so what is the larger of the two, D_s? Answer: 21.1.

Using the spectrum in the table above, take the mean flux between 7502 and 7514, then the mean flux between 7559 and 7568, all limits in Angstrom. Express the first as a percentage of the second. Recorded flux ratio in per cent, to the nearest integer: 96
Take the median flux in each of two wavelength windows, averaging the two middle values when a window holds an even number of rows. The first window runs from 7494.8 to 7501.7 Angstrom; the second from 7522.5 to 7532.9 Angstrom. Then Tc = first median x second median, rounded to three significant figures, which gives 393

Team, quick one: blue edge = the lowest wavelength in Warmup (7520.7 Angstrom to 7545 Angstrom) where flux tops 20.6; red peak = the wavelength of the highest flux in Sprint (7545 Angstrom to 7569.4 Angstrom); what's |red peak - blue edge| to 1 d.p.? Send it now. 36.5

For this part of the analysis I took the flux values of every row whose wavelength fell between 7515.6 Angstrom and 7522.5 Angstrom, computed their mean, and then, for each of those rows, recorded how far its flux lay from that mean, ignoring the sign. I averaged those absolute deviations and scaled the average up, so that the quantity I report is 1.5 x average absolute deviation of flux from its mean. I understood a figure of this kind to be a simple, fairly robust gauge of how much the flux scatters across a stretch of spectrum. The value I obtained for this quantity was 1.80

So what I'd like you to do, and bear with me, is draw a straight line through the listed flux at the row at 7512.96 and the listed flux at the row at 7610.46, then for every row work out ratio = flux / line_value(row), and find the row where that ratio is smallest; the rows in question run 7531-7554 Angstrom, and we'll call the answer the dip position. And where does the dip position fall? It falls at 7547.63 Angstrom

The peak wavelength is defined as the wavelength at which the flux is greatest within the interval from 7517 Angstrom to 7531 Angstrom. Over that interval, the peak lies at 7525.07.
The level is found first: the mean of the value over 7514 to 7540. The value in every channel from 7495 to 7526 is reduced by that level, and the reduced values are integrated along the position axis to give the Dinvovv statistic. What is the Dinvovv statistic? -27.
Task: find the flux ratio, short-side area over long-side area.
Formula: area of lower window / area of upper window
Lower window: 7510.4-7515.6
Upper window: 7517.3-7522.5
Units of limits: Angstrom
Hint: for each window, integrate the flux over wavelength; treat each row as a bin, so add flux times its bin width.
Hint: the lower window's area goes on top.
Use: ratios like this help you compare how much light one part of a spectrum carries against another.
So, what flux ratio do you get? 0.96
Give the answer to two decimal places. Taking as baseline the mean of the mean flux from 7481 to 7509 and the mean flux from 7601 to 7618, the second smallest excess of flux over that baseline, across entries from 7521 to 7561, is -1.49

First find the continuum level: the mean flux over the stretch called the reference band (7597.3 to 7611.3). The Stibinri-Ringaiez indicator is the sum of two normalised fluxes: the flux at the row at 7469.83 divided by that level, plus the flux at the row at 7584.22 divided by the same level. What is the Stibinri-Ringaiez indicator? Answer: 2.12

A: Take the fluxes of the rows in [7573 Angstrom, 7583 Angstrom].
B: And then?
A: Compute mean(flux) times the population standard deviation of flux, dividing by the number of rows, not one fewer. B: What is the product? 33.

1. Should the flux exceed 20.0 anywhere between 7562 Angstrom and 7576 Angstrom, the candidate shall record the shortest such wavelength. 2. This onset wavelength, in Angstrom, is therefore 7563.29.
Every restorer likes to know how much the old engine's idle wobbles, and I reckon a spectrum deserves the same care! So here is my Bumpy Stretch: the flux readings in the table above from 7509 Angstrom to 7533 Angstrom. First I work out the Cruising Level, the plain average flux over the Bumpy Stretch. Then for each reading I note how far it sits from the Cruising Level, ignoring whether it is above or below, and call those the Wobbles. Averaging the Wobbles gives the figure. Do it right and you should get 1.37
